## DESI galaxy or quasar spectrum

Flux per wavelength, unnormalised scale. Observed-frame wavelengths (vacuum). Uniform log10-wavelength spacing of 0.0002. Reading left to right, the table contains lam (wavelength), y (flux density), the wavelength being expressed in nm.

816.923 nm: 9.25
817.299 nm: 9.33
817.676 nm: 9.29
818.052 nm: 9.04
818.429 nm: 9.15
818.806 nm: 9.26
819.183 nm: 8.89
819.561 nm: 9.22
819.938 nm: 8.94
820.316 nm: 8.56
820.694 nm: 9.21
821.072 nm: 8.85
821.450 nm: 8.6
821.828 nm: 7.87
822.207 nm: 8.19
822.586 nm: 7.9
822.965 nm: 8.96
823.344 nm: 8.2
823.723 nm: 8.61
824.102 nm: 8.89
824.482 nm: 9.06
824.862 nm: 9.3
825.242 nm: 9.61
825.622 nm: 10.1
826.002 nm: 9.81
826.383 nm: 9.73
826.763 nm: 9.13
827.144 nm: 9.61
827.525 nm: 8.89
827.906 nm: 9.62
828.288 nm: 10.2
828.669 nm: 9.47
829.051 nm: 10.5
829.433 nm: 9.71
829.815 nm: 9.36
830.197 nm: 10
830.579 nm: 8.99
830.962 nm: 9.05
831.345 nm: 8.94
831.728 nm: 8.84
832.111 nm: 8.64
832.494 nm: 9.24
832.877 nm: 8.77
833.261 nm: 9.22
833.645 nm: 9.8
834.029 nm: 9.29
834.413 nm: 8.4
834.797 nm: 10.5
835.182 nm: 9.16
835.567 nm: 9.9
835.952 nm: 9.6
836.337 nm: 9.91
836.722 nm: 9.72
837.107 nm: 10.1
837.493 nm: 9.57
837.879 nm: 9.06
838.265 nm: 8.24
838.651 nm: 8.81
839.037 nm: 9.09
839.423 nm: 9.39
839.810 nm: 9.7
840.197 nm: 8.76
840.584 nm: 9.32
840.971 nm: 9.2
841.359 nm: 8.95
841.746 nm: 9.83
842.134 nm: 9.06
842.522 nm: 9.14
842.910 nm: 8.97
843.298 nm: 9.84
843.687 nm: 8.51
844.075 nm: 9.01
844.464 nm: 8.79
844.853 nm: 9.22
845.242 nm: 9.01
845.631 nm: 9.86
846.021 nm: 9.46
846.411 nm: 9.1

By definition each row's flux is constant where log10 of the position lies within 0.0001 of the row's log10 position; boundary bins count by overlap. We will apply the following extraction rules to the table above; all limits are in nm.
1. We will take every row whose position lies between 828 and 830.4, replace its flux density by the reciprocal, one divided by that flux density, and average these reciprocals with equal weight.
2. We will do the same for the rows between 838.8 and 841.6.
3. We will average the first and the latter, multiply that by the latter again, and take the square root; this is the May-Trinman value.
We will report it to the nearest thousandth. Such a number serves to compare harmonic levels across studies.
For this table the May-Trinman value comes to 0.107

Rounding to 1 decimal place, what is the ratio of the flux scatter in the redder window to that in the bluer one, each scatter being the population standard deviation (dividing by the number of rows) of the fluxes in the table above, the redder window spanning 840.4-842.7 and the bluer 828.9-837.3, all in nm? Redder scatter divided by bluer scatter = 0.5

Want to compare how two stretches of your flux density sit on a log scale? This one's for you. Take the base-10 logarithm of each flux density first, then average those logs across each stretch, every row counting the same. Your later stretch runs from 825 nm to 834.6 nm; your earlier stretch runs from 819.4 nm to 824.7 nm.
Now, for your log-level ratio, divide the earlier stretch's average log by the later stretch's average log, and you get 0.96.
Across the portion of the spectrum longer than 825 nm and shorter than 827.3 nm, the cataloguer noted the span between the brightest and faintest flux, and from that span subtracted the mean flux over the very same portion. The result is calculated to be -8.7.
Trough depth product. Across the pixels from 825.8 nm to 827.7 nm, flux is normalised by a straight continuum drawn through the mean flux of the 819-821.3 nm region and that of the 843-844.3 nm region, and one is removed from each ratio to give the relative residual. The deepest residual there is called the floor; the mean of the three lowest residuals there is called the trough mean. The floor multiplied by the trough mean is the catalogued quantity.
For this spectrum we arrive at -0.0003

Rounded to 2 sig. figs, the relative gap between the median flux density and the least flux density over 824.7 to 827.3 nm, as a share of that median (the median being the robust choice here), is 0.050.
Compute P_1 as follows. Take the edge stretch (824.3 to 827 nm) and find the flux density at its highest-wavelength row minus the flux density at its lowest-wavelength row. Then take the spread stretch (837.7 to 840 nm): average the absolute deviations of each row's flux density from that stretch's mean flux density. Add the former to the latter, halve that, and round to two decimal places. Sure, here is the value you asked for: 0.21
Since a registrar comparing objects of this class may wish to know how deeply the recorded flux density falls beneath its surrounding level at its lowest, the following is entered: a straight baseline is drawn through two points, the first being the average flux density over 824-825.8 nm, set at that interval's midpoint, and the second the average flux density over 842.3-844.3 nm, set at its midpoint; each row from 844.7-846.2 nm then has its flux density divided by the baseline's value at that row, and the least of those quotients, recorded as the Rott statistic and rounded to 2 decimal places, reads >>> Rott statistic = 0.99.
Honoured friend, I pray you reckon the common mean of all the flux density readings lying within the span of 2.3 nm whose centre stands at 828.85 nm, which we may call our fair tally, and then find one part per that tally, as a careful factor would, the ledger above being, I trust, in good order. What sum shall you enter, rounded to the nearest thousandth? 0.102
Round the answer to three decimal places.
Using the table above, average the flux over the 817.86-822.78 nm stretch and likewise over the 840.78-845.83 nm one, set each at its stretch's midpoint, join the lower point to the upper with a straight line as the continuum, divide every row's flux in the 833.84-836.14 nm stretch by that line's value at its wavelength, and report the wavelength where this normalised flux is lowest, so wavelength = 834.413 nm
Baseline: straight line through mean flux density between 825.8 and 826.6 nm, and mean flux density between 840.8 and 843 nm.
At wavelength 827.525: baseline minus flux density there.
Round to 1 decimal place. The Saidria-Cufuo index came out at 0.8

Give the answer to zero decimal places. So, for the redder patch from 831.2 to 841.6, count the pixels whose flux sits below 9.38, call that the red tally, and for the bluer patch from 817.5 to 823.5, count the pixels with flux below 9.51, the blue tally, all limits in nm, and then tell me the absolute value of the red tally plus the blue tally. 33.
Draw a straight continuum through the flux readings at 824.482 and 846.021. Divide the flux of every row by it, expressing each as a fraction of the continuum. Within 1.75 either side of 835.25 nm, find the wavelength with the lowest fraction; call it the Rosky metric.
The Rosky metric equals 834.413 nm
